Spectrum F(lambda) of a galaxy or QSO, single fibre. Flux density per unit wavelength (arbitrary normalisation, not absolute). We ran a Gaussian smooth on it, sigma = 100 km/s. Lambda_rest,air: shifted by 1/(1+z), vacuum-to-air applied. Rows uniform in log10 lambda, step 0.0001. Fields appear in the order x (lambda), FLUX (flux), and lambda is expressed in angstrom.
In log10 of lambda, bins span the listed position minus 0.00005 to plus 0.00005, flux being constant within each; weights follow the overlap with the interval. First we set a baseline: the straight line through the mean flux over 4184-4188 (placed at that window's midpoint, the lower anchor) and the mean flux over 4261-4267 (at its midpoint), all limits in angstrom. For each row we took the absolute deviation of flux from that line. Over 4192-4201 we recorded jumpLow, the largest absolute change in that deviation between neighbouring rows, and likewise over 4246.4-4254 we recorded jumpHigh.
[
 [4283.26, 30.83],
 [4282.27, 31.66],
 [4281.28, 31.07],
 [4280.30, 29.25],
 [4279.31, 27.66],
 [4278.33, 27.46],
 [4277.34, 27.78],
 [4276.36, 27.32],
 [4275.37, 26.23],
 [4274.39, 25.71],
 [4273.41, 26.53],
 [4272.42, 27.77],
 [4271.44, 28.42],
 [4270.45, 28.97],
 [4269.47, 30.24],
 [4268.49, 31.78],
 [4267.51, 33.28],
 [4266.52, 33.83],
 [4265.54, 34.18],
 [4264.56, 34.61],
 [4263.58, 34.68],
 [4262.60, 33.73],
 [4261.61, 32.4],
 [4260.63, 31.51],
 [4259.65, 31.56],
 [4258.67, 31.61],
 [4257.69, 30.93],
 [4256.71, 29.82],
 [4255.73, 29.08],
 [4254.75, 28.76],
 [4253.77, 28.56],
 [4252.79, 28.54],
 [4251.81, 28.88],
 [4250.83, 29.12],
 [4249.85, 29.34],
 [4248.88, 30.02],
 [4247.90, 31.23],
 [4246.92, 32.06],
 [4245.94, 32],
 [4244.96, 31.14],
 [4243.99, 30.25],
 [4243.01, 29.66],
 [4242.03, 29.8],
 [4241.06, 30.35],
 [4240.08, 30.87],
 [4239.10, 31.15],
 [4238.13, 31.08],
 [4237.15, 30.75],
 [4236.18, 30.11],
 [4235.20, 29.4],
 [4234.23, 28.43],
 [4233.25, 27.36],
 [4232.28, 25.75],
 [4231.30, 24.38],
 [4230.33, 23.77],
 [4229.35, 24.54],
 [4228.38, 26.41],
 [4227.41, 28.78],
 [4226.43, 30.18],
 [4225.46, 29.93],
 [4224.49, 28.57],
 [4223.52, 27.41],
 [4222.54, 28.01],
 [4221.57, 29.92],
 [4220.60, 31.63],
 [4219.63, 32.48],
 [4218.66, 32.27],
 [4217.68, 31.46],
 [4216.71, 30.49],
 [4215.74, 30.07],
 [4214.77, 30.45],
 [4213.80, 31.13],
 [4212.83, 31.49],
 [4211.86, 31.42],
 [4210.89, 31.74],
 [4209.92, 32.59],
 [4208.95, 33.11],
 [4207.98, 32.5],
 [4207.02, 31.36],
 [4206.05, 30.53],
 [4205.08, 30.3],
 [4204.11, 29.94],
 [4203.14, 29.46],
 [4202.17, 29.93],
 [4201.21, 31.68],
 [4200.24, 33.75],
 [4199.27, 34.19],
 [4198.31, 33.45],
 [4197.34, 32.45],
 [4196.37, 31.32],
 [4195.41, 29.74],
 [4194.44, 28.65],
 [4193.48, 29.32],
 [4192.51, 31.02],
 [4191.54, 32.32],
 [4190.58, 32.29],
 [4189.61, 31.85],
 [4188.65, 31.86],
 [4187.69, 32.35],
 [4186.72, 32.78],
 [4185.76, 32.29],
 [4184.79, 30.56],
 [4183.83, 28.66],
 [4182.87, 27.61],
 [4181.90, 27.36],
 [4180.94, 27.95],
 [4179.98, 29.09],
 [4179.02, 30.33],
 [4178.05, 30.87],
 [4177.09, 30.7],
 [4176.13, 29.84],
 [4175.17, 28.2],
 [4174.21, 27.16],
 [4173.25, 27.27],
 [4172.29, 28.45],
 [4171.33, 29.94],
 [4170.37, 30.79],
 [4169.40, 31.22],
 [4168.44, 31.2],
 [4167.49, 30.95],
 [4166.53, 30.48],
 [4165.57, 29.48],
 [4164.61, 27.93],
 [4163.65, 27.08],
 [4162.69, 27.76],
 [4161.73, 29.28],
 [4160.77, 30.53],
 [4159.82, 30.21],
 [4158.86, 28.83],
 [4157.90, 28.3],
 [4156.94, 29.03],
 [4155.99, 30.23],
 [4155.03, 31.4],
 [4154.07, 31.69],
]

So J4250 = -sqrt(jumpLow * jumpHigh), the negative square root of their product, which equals -1.5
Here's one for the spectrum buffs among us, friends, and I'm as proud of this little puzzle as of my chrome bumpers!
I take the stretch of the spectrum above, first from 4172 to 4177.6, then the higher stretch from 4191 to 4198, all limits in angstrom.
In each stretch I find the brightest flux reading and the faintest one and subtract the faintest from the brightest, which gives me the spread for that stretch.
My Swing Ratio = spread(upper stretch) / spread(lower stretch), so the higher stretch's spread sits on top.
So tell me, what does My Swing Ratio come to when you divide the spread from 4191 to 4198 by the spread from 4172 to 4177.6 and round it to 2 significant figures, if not 1.1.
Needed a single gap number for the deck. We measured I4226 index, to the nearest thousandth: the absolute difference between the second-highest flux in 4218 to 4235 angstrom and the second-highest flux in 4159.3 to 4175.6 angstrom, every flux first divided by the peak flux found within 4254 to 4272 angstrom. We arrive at 0.031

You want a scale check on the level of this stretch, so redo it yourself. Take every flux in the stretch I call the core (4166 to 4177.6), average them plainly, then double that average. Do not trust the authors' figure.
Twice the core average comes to 59.4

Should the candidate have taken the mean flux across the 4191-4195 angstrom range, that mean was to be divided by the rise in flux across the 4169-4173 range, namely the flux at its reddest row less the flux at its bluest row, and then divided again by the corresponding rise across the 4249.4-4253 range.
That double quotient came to 14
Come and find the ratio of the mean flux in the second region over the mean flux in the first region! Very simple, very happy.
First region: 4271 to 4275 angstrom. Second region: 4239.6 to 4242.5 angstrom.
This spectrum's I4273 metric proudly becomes 1.12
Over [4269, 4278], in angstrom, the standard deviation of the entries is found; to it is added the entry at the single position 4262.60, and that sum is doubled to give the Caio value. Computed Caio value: 70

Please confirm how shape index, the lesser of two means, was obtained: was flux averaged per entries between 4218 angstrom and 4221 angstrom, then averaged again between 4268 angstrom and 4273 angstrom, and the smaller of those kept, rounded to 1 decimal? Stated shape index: 29.4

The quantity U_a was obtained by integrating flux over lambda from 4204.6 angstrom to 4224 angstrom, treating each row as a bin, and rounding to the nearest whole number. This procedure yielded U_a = 602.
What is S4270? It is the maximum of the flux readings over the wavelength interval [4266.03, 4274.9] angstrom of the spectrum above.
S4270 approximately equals 33.83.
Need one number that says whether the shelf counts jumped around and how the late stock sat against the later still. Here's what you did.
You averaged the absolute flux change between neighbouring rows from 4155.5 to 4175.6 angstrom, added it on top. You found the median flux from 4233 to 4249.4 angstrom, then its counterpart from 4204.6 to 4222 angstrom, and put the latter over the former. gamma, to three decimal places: 1.878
